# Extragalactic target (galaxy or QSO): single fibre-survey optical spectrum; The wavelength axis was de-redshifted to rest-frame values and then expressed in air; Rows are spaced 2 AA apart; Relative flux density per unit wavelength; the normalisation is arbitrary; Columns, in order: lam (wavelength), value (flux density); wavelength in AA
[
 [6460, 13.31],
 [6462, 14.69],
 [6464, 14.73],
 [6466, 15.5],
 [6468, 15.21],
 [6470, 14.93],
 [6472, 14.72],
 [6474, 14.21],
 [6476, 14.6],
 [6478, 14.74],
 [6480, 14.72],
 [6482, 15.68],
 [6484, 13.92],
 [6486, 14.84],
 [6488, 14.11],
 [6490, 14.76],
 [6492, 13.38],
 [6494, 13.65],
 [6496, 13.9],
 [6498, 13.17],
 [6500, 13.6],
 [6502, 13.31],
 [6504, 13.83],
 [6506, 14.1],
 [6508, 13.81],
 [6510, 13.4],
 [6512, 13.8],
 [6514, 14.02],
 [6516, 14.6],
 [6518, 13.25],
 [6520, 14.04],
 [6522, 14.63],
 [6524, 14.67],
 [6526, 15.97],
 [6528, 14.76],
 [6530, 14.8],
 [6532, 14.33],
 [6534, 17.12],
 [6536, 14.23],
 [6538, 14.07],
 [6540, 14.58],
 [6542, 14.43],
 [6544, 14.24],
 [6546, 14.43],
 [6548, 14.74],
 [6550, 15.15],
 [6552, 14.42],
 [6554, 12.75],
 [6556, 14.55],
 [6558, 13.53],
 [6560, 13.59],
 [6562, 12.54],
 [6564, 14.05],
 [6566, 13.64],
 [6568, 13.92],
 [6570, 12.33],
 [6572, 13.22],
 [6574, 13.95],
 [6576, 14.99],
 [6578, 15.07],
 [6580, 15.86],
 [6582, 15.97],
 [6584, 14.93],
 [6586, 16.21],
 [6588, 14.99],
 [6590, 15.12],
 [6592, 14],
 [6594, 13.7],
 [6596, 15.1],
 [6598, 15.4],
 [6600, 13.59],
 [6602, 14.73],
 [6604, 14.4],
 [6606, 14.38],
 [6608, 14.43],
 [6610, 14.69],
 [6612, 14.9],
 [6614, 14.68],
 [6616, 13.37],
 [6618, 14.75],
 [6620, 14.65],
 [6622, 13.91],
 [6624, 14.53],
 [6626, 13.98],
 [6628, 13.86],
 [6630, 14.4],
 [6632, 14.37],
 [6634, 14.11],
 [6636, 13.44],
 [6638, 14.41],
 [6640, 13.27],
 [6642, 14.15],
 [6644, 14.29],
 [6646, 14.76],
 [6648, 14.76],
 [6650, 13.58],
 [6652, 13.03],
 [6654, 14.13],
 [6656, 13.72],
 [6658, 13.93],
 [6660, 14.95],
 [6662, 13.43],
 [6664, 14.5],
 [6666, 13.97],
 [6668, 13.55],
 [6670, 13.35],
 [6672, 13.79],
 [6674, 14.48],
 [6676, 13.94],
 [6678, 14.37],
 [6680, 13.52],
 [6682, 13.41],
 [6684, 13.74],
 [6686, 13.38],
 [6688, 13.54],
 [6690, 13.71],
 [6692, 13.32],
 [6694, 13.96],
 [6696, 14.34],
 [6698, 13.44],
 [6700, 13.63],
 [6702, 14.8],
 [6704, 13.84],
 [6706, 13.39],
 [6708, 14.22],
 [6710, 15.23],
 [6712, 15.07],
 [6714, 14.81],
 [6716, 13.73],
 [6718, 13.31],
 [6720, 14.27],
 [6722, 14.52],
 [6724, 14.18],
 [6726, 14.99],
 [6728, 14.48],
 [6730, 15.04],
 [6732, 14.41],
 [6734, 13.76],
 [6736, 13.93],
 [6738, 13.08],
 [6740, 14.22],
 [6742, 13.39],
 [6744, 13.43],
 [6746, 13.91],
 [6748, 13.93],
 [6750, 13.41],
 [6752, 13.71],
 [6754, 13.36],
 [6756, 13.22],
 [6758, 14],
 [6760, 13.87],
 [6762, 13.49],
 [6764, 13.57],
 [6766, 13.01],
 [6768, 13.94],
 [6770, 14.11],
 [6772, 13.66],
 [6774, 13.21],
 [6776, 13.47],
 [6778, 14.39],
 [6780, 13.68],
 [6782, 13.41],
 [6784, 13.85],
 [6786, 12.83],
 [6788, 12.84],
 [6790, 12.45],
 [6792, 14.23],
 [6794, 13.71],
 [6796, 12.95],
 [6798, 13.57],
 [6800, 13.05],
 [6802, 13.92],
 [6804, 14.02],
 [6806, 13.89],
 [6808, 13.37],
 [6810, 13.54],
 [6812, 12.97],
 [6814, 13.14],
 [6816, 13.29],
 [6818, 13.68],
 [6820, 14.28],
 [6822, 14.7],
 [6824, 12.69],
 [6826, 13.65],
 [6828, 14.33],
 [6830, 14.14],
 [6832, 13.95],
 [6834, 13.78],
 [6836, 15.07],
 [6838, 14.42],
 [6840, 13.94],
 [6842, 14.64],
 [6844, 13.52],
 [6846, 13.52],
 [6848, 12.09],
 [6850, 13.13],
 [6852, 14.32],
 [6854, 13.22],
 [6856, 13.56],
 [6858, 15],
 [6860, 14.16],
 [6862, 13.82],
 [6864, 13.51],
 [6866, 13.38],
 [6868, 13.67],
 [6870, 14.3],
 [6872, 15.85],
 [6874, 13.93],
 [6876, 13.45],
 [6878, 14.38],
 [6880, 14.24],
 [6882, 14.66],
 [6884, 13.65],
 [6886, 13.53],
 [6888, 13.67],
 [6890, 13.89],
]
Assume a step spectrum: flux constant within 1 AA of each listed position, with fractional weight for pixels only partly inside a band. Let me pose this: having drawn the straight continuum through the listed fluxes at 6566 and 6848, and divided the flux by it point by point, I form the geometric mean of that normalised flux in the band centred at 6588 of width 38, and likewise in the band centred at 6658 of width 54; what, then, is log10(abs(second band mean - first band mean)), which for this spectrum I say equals -1.8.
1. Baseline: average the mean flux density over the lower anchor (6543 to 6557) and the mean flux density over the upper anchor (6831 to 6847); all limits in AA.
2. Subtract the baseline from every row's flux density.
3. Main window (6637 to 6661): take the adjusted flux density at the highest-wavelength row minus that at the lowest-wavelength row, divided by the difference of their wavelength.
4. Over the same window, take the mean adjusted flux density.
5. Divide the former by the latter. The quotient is -0.18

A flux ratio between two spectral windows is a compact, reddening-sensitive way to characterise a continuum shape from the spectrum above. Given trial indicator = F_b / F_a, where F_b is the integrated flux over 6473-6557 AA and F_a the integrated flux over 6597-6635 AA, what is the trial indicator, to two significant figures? 2.2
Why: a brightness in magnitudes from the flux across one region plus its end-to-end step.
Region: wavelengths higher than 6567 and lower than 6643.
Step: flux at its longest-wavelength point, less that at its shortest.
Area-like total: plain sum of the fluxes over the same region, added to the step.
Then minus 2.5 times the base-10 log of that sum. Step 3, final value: -6.8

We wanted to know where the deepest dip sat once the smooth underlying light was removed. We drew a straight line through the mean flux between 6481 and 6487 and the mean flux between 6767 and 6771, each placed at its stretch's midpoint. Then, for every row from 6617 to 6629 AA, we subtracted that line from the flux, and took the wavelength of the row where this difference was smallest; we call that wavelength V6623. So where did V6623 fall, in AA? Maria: 6628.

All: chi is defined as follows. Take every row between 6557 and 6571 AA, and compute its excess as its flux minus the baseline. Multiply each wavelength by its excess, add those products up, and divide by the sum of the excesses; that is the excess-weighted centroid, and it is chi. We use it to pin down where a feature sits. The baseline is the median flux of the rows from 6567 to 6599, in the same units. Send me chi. 6564.3 AA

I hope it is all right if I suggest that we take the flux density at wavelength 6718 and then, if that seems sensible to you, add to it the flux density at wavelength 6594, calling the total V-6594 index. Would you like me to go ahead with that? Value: 27.0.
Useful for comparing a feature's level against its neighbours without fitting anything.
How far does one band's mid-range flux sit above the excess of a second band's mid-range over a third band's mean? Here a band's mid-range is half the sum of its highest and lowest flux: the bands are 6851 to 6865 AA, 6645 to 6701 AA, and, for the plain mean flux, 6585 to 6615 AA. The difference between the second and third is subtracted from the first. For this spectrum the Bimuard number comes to 14.8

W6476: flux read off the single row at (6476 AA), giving 14.6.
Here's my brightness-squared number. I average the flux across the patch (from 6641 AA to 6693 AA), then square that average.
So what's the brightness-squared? 193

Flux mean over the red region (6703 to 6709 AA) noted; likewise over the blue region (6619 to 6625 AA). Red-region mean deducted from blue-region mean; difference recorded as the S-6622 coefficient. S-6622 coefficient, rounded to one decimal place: 0.5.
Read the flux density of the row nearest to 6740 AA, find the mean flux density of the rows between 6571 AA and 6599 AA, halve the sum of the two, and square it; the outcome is 212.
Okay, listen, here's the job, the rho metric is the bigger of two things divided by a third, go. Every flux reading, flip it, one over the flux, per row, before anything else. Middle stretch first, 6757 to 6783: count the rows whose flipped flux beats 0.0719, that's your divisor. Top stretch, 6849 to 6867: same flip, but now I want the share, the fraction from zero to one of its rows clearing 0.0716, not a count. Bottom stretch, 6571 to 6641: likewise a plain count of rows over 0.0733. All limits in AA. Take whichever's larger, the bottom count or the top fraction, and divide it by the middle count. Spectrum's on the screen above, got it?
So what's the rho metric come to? 0.6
